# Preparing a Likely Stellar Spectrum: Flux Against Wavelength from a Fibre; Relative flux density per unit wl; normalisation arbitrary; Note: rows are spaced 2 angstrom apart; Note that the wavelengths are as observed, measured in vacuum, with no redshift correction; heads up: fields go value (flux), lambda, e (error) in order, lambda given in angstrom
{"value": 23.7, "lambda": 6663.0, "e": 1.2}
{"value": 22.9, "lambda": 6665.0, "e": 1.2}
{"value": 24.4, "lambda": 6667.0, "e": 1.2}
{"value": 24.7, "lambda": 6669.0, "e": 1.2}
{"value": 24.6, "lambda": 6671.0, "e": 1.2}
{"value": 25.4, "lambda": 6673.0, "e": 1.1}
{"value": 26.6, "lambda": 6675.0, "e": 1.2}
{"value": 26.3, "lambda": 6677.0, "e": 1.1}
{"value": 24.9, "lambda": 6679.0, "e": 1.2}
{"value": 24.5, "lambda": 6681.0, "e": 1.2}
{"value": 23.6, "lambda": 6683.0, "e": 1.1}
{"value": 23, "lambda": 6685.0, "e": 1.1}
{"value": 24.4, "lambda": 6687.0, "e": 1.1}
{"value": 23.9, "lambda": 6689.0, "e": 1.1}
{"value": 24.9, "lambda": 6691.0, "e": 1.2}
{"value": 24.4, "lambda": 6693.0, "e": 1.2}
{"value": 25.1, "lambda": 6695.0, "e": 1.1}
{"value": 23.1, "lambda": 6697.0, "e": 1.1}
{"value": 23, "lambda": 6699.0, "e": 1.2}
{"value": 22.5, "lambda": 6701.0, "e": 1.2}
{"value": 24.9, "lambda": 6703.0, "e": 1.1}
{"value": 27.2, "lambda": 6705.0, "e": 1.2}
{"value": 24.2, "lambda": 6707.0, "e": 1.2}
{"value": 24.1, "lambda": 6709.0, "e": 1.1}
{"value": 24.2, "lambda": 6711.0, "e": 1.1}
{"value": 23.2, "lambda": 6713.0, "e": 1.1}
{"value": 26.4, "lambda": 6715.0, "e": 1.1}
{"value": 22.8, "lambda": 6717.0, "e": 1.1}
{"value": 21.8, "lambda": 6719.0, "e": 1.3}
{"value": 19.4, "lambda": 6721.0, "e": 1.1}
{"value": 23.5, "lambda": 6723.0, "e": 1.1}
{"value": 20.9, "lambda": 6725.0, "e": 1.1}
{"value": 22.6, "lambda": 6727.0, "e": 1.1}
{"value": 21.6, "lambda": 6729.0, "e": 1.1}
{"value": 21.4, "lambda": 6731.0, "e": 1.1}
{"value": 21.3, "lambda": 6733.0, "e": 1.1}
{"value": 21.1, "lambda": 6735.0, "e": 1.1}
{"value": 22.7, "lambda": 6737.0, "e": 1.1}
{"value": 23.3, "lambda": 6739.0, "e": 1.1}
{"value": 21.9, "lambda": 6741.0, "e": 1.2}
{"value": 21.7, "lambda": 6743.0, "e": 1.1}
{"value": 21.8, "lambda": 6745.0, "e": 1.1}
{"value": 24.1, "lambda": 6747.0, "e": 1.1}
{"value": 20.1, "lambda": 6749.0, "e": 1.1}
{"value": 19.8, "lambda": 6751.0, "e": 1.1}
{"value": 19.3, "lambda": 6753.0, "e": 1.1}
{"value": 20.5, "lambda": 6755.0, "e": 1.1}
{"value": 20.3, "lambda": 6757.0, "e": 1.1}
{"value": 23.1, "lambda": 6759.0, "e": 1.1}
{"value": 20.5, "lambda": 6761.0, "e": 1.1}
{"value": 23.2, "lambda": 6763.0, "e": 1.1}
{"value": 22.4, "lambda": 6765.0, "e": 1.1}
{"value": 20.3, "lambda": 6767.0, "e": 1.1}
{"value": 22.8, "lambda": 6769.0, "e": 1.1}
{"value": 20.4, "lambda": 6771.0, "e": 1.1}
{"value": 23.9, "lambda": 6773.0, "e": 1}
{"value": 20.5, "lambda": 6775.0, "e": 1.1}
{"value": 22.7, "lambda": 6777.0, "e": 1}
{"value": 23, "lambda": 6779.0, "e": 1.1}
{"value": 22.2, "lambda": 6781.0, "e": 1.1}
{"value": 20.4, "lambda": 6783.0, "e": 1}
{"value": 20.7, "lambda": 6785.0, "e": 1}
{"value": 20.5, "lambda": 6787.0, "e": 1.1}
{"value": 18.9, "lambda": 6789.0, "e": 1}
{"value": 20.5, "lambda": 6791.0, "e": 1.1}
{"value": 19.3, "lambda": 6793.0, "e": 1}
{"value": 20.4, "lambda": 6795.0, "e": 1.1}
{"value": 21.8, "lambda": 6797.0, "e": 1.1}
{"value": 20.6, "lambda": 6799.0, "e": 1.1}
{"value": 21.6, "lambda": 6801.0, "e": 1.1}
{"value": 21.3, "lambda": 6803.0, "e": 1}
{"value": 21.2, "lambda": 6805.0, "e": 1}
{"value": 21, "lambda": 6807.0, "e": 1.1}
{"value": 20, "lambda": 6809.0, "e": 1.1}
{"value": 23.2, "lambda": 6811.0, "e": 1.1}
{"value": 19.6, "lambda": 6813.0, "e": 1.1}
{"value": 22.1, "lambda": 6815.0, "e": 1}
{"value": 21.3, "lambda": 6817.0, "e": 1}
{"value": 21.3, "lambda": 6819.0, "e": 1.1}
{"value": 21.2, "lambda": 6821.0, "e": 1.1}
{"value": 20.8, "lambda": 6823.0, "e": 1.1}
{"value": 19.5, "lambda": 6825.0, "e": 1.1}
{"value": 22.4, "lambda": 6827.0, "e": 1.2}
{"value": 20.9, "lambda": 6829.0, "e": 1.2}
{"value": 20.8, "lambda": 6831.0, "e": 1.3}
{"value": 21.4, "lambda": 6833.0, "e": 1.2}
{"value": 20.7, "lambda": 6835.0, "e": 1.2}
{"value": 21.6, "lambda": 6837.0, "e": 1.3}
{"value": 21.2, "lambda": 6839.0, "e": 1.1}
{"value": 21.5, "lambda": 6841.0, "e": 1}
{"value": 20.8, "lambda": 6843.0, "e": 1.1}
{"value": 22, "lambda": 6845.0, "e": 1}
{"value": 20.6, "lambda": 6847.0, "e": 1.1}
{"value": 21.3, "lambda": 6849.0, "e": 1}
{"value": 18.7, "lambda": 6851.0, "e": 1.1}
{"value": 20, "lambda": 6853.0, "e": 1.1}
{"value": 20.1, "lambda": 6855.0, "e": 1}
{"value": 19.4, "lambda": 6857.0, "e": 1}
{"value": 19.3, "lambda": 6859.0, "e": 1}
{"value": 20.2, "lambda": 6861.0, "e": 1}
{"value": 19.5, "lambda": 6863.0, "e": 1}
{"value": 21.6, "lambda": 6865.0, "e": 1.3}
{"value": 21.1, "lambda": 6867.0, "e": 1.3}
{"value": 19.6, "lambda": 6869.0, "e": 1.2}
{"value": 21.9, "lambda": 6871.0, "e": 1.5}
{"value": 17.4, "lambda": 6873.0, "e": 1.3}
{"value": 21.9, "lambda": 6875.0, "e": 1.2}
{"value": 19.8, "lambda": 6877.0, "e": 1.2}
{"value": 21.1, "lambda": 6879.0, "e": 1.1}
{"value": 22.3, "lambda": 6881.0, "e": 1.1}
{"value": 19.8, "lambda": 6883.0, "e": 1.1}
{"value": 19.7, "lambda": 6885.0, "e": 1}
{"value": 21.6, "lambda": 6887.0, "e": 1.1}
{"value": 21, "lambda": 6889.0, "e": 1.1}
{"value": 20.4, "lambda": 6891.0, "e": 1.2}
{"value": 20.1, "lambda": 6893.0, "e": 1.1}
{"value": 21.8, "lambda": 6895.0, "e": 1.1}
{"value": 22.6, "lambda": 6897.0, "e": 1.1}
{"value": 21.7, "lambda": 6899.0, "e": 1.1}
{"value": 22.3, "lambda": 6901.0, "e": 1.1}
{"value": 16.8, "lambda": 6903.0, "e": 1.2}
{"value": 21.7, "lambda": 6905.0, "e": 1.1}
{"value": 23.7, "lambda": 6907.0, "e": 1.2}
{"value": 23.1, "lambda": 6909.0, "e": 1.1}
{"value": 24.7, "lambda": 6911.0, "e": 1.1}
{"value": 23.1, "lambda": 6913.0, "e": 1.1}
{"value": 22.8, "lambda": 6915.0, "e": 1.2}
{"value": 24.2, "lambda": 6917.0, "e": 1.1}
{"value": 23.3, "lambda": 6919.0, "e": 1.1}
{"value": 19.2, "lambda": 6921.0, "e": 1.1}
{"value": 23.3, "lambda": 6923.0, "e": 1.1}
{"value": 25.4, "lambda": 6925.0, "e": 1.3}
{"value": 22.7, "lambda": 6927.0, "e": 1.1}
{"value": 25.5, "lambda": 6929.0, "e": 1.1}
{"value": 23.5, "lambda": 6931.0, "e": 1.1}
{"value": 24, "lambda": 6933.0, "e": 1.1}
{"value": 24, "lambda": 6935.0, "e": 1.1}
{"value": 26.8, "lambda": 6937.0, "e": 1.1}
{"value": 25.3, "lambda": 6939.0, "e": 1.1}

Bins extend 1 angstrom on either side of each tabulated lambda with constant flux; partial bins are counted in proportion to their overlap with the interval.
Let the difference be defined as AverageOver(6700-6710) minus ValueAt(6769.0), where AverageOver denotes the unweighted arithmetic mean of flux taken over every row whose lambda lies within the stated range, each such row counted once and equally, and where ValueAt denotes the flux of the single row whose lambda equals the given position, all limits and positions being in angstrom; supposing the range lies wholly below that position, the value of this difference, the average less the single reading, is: 1.8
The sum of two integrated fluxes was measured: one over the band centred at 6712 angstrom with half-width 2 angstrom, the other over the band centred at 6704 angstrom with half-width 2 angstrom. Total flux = 199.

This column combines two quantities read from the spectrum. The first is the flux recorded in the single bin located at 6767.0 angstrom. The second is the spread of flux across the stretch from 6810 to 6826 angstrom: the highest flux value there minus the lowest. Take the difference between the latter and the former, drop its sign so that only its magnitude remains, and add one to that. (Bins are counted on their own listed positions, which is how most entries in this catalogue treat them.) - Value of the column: 18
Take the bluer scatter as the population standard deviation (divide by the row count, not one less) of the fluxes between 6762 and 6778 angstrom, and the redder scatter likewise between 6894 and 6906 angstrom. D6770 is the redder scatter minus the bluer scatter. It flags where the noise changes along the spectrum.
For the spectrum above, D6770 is 0.6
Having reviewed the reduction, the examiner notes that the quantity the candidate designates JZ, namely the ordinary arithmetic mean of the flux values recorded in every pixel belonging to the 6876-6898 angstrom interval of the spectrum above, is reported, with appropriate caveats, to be 20.9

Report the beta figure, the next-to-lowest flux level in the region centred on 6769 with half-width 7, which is 20.4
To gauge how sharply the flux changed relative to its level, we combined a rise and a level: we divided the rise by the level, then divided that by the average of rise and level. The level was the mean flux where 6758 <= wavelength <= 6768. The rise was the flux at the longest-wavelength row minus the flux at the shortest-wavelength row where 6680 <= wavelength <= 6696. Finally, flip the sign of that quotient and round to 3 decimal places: -0.002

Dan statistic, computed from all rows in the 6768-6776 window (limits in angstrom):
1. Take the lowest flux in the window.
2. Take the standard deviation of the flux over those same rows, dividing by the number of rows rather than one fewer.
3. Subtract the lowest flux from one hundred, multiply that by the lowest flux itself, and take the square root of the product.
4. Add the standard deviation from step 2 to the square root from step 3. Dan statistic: 41.8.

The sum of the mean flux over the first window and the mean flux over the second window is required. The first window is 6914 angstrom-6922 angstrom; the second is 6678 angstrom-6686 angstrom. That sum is 46.4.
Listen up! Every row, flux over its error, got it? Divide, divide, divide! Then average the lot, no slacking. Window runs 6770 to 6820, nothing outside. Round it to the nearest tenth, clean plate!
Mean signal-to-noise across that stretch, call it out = 20.0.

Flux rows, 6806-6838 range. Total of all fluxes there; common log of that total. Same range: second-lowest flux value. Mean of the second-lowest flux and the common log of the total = 11.1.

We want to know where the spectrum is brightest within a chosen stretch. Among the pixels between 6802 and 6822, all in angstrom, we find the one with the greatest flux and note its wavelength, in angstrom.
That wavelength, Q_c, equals 6811.0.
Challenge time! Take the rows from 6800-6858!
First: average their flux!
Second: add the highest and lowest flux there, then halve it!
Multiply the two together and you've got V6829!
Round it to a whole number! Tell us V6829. 439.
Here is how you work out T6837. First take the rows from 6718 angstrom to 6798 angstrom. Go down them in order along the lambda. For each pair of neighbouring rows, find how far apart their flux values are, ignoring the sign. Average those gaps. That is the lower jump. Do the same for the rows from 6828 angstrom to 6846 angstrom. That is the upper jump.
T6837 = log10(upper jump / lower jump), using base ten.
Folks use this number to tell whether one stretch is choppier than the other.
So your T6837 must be -0.40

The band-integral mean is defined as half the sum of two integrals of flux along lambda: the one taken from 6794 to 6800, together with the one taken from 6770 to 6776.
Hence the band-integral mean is 127.6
